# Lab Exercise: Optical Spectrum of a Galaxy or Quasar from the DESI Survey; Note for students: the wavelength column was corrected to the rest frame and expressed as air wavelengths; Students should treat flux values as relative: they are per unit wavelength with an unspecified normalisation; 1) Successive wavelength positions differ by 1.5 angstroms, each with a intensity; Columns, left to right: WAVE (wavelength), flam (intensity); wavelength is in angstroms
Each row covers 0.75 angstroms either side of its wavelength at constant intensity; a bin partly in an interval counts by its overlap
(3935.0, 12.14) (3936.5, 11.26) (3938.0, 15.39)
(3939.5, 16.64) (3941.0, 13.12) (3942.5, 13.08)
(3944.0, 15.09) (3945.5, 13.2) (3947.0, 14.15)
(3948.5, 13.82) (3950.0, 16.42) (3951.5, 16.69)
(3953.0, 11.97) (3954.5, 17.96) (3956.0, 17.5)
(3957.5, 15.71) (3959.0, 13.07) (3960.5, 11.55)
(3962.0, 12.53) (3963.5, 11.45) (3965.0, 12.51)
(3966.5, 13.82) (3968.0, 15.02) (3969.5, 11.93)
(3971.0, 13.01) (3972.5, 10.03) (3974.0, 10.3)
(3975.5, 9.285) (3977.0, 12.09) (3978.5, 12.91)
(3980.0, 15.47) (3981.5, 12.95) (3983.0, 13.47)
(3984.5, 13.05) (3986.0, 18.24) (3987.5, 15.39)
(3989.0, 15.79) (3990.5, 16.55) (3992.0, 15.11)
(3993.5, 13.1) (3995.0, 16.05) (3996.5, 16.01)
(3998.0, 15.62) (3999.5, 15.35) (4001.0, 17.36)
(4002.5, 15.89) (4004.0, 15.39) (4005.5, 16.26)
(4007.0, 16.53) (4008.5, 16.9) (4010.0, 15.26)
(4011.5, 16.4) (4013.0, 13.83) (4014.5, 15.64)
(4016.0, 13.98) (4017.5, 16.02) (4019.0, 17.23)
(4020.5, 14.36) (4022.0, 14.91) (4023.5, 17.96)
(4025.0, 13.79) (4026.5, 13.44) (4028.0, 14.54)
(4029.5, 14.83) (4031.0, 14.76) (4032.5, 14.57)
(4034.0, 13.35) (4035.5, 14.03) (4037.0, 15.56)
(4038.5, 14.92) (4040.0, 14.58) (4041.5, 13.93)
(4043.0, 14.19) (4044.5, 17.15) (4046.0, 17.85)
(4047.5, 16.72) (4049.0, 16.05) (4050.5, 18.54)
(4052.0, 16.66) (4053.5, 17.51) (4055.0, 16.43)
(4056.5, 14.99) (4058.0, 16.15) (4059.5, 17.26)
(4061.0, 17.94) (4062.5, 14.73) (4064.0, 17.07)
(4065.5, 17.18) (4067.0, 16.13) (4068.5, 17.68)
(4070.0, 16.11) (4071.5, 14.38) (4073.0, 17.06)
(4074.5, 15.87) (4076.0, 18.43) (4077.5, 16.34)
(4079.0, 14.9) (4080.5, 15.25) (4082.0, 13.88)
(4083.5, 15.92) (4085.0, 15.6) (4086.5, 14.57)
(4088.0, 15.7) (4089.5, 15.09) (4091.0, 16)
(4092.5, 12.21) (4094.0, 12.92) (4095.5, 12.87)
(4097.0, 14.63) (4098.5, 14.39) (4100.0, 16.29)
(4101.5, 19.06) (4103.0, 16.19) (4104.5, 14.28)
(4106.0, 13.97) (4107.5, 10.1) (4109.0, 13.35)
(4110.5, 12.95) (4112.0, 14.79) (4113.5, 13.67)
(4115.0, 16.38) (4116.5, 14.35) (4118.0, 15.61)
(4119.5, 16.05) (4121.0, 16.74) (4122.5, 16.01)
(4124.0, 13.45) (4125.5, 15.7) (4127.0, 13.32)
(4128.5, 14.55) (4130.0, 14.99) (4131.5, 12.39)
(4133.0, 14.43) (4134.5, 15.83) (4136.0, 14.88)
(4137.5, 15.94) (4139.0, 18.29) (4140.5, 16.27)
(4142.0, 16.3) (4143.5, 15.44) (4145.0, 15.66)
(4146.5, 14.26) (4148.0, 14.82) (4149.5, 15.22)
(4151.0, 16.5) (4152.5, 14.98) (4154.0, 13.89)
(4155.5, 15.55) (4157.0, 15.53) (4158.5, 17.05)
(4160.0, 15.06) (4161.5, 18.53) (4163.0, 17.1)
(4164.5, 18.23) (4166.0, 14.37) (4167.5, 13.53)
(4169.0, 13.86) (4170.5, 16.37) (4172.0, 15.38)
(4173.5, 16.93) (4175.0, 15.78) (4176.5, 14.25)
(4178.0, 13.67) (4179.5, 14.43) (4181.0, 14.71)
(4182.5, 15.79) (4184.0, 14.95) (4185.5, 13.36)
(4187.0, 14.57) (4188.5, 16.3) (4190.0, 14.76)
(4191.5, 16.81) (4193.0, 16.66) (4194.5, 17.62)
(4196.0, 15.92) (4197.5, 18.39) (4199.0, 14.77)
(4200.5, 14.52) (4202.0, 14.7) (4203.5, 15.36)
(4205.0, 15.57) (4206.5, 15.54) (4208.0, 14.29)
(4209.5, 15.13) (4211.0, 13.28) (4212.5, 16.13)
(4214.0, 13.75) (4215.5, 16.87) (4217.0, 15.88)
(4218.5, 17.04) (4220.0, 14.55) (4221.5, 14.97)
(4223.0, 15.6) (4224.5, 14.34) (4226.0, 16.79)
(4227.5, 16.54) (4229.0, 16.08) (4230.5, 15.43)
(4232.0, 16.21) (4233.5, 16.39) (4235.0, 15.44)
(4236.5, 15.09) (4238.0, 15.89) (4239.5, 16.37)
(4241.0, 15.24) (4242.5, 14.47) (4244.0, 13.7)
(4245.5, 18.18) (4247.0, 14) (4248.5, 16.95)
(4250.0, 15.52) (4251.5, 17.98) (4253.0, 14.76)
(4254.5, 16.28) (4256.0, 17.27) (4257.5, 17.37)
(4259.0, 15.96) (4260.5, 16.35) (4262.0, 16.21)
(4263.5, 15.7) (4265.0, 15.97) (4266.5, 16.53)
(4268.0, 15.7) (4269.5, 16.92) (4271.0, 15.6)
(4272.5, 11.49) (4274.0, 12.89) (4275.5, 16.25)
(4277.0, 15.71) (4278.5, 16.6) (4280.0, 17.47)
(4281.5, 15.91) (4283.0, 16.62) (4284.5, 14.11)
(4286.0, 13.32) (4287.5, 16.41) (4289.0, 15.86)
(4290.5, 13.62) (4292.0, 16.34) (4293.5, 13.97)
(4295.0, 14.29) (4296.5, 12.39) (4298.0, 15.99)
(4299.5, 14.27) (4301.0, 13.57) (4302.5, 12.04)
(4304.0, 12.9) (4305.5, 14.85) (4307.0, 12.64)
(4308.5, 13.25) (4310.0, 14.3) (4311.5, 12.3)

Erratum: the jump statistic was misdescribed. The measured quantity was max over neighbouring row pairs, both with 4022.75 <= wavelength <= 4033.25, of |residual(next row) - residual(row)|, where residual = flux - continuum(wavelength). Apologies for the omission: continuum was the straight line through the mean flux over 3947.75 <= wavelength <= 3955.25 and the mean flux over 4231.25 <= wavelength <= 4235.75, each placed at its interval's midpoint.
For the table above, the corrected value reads 4.2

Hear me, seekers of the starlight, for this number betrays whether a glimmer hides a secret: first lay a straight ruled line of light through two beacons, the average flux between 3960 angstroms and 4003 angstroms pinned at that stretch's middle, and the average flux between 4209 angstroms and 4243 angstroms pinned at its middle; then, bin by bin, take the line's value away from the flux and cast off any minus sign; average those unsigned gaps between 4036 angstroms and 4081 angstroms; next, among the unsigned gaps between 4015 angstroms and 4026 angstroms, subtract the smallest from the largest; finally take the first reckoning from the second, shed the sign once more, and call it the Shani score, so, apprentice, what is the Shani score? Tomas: 1.8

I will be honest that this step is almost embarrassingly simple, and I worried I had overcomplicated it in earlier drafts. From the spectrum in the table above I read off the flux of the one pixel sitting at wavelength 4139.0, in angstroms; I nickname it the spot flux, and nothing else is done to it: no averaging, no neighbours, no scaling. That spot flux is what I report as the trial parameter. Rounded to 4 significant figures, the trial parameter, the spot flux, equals 18.29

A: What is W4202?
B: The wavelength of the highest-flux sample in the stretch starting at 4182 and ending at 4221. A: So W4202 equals 4197.5 angstroms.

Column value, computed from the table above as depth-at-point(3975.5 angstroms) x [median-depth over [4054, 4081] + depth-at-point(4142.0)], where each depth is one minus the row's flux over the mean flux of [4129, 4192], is -0.045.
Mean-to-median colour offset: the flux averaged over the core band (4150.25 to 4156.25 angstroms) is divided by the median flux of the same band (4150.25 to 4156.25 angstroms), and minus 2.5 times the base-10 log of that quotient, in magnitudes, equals 0.00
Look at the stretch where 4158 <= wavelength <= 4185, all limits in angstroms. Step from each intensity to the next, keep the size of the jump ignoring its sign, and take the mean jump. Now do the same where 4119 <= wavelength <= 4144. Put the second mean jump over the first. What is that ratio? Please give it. 1.0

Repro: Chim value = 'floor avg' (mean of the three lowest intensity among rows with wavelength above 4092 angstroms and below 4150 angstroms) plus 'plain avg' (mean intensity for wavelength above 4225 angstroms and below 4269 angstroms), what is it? 27.6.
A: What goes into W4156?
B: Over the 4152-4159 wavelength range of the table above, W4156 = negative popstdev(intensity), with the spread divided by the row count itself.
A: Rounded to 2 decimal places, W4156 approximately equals -1.02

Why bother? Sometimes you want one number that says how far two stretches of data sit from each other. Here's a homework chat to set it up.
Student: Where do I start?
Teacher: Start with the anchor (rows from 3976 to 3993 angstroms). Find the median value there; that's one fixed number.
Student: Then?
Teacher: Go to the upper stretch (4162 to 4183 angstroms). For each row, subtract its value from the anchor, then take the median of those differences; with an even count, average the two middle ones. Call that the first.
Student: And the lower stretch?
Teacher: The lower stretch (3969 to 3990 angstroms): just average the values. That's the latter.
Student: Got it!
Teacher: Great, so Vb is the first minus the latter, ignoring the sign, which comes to 13.1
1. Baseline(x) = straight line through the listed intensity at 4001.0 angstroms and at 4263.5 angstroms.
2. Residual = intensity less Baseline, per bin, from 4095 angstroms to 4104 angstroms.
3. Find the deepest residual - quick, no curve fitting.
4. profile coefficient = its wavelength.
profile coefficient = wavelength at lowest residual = 4095.5 angstroms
